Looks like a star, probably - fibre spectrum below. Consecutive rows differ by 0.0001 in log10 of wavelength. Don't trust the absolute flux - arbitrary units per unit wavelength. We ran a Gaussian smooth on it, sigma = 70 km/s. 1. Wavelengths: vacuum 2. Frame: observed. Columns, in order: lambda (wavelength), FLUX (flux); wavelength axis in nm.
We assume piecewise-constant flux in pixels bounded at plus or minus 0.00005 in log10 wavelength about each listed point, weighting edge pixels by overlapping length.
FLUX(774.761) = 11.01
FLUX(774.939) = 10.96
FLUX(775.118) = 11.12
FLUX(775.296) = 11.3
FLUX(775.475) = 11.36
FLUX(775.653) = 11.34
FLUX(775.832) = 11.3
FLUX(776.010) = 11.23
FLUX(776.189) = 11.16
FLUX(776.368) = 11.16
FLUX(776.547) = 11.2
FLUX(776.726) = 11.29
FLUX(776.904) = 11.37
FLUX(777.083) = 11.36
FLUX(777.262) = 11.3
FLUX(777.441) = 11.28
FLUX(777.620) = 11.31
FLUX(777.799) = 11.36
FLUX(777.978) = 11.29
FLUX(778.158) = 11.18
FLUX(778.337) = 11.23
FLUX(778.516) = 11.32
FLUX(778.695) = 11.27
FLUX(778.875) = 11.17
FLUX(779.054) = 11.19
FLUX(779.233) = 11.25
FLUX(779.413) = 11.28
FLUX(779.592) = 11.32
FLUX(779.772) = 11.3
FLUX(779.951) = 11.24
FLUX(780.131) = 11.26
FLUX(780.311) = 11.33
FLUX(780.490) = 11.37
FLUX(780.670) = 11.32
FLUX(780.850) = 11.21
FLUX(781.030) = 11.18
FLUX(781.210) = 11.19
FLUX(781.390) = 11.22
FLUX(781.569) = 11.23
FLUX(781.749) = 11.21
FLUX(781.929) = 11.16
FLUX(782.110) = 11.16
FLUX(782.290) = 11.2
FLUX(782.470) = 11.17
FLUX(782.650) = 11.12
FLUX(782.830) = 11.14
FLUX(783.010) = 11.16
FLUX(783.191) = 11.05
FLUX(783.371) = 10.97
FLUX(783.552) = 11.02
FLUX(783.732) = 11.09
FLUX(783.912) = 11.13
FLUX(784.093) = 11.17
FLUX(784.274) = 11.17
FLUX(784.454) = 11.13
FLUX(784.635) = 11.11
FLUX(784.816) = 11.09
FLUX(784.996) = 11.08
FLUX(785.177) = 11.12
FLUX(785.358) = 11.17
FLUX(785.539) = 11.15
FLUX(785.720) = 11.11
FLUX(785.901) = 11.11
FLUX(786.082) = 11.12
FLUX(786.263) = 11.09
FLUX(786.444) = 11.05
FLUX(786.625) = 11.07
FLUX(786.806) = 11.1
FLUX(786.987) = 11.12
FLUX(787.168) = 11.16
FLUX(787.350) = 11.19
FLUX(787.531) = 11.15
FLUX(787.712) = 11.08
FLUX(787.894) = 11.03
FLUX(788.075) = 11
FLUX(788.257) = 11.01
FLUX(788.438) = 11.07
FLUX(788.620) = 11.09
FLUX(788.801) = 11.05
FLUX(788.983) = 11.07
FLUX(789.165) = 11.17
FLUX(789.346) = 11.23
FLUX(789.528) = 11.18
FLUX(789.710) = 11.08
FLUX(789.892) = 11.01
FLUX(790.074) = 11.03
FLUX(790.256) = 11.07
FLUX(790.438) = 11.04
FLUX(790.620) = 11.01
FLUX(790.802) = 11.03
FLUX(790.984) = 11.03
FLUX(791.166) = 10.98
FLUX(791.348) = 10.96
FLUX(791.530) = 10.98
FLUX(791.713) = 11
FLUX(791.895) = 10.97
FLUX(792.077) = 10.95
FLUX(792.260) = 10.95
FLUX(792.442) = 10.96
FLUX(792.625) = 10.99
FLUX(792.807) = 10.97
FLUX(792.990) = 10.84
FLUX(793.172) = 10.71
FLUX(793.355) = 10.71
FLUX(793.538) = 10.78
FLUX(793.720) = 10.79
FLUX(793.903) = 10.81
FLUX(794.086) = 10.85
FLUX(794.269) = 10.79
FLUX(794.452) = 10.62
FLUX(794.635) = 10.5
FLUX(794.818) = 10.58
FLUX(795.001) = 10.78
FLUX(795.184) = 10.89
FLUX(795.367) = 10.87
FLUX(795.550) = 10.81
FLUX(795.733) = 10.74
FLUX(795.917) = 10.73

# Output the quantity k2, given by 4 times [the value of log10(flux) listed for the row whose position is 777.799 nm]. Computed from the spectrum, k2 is 4.22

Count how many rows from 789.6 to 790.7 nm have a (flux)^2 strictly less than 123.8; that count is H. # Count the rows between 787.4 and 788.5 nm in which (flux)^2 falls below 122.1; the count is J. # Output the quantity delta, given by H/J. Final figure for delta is 2.0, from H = 6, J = 3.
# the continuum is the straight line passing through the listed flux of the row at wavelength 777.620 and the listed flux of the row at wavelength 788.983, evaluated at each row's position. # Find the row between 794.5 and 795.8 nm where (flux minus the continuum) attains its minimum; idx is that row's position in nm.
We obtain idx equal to 794.635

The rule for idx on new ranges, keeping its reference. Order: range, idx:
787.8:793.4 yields 793.172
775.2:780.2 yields 776.189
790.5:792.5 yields 791.348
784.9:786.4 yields 784.996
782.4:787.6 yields 783.371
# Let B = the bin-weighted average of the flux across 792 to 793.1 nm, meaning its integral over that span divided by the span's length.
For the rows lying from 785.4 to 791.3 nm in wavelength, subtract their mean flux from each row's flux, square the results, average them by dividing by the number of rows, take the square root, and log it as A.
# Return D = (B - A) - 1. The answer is 9.9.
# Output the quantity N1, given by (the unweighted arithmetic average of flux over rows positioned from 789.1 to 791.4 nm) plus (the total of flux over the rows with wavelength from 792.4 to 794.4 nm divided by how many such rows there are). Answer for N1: 21.9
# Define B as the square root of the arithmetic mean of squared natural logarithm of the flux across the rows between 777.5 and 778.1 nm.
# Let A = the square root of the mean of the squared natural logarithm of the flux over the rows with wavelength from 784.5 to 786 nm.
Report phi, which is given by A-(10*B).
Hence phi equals -21.9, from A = 2.41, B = 2.43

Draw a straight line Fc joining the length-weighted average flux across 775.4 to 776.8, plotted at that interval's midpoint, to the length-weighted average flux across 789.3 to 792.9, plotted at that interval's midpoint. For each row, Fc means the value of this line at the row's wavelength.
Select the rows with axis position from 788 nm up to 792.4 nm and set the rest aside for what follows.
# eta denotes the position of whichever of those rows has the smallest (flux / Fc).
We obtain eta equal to 788.075 nm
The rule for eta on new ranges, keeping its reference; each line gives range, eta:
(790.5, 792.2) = 791.348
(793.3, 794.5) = 794.452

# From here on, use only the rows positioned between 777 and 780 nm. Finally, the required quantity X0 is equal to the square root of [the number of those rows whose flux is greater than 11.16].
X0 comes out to 4.1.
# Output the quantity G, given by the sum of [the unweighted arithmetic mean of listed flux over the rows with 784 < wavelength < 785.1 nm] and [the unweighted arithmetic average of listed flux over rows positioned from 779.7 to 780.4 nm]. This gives 22.4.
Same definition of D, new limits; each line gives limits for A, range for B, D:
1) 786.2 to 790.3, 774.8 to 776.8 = 10.2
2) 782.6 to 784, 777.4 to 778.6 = 10.2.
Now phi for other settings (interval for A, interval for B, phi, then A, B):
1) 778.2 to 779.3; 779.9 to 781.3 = -21.8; 2.42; 2.42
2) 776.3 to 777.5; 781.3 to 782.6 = -21.7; 2.42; 2.42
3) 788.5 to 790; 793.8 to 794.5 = -21.4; 2.41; 2.38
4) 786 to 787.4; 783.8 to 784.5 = -21.7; 2.41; 2.41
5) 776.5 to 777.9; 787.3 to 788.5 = -21.6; 2.43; 2.40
